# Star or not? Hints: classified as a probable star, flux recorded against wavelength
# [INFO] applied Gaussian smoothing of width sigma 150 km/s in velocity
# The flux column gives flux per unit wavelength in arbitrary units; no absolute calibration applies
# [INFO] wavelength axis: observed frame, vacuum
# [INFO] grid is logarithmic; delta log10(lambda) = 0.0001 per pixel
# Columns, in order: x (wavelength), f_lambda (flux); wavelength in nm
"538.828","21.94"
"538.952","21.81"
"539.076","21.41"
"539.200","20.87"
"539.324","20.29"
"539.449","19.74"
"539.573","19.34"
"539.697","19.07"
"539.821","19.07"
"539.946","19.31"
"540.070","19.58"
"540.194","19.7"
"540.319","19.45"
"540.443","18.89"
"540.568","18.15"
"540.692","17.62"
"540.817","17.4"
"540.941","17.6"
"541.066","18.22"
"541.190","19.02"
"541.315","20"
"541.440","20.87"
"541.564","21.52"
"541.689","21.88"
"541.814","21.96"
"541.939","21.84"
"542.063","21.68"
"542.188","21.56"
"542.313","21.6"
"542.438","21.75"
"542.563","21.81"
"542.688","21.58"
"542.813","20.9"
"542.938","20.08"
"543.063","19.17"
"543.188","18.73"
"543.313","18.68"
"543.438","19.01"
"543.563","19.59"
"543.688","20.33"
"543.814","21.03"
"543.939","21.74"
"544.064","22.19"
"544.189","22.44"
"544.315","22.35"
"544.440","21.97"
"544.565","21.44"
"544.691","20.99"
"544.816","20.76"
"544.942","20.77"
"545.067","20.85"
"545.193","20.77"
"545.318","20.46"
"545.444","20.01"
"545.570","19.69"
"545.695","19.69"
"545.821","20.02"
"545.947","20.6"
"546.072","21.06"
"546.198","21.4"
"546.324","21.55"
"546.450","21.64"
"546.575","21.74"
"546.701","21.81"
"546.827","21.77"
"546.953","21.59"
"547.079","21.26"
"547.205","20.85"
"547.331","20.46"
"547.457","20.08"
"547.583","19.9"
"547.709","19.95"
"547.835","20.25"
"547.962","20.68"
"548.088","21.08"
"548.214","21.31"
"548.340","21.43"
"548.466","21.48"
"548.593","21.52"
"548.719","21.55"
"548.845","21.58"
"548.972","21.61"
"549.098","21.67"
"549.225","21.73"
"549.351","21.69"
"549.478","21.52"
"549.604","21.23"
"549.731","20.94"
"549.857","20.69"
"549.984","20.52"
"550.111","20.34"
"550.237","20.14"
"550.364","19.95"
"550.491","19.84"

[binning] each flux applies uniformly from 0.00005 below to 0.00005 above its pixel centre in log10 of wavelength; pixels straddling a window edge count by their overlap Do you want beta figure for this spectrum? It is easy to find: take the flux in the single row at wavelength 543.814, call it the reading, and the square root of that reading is 4.59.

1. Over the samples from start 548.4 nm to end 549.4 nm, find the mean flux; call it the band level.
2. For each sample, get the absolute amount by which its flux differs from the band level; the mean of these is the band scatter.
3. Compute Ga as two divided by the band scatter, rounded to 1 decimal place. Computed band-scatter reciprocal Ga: 28.1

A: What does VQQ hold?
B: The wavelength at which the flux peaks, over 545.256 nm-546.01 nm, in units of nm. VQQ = 545.947 nm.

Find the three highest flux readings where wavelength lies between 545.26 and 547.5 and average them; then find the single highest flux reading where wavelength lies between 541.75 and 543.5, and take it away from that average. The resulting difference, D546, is -0.19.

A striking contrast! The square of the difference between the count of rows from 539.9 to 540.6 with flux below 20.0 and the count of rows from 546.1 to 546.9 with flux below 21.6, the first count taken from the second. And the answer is 16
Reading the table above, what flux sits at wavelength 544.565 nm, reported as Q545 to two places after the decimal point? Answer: 21.44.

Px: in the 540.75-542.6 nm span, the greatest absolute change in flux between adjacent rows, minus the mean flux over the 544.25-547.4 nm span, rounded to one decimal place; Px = -20.0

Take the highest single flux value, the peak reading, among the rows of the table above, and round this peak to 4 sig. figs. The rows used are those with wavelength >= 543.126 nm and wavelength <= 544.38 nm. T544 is 22.44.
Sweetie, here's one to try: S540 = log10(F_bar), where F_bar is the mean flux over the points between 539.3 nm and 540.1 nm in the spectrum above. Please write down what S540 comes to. 1.29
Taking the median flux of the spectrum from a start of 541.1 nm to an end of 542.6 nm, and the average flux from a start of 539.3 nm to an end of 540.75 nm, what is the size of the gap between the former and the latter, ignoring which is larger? 2.5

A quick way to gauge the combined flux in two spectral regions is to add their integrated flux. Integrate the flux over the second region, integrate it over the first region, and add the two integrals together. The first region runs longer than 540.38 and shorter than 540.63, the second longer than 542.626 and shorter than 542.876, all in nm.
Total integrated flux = 9.9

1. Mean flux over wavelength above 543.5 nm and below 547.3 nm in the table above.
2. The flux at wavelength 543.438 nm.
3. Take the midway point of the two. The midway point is 20.0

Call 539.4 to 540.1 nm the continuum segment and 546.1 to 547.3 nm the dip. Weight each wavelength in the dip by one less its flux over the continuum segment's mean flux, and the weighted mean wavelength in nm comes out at 546.68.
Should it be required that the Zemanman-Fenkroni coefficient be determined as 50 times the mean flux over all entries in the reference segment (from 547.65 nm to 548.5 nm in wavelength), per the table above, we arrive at 1044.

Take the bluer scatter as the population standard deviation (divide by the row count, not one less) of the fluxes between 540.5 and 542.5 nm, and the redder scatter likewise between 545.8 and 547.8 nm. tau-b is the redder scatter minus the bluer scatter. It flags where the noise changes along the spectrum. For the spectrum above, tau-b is -1.08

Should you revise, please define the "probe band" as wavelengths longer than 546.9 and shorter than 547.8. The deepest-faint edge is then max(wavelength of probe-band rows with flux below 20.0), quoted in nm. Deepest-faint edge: 547.709 nm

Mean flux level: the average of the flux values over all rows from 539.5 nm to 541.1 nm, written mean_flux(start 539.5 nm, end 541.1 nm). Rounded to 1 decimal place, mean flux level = 18.7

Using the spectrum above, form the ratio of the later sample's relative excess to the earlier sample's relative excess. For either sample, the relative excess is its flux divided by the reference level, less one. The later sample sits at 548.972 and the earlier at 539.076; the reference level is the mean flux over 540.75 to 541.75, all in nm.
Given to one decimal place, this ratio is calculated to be 1.1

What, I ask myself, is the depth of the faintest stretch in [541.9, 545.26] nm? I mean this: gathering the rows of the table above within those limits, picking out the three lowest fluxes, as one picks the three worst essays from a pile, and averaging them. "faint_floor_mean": 18.8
